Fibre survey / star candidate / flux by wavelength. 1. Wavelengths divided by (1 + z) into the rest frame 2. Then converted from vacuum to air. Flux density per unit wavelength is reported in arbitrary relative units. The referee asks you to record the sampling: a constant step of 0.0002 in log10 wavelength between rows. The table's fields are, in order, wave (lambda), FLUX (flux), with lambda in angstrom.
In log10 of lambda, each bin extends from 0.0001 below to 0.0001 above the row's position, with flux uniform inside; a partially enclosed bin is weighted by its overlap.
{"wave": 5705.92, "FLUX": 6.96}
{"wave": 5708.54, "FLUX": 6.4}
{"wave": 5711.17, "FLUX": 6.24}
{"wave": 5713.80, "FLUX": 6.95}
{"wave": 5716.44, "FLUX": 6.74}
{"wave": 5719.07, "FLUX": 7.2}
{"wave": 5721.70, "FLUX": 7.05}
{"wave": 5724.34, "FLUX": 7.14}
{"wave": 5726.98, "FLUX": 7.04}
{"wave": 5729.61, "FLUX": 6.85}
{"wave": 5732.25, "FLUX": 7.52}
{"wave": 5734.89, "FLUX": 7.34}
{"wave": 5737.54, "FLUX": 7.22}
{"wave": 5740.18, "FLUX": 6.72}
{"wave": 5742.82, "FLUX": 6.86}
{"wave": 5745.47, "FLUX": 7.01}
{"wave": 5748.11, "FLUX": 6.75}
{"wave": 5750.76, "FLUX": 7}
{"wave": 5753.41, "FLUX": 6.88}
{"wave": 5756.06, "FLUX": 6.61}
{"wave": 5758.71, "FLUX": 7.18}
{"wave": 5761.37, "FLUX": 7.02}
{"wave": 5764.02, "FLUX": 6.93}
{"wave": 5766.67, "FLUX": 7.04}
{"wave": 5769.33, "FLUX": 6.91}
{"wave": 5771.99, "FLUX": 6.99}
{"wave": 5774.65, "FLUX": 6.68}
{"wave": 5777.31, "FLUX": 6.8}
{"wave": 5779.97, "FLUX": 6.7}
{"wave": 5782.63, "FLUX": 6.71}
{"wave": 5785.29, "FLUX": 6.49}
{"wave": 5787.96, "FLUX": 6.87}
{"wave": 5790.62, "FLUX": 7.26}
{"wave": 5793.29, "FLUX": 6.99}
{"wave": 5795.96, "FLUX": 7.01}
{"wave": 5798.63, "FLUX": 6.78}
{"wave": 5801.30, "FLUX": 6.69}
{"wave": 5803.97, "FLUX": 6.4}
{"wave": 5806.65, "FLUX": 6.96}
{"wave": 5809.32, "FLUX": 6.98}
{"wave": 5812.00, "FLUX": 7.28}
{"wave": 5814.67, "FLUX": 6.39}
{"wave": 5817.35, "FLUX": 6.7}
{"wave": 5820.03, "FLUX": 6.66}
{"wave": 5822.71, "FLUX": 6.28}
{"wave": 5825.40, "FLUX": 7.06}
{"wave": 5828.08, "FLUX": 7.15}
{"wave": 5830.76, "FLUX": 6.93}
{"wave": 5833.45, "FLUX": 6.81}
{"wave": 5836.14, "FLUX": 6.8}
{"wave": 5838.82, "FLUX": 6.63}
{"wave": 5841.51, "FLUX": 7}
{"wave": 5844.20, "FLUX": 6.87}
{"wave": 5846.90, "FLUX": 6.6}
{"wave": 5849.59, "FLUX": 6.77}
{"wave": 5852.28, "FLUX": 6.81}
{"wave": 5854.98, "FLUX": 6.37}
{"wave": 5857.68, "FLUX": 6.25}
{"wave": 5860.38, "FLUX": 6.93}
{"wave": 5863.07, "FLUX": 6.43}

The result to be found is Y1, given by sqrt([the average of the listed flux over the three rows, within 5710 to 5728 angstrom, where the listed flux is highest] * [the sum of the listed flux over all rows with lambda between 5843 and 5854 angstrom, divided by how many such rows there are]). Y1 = 6.94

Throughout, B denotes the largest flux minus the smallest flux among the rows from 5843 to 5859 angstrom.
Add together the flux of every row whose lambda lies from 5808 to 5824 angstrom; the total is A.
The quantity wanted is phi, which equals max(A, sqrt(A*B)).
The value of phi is 40.3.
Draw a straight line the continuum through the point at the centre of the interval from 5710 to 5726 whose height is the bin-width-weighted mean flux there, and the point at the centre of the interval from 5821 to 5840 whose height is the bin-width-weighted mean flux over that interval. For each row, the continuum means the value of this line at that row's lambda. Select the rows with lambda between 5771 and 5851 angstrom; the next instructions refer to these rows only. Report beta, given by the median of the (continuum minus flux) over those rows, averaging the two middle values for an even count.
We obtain 0.01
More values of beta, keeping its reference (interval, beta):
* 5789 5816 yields -0.14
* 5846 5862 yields 0.11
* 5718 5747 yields -0.16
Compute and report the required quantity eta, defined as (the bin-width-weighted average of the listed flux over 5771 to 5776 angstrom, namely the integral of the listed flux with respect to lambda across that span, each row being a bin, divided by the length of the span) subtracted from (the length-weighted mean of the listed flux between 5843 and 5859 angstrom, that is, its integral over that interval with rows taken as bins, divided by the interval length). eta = -0.22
